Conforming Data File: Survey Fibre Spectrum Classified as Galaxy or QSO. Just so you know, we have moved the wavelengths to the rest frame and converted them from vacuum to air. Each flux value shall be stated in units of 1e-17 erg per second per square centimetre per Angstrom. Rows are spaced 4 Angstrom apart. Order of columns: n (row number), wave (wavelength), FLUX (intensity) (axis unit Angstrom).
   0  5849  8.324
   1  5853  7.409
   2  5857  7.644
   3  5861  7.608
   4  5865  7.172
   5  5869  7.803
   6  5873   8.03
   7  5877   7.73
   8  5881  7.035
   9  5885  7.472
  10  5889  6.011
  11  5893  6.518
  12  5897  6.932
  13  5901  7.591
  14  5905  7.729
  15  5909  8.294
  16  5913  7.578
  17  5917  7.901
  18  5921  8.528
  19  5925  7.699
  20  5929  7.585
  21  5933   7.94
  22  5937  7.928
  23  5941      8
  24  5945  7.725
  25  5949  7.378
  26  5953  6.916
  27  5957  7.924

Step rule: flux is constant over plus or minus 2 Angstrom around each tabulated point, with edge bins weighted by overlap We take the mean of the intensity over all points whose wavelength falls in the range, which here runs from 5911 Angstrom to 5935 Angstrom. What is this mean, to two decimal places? 7.87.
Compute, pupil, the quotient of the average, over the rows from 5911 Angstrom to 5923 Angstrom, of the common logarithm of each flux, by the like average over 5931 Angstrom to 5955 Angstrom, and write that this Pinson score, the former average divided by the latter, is 1.02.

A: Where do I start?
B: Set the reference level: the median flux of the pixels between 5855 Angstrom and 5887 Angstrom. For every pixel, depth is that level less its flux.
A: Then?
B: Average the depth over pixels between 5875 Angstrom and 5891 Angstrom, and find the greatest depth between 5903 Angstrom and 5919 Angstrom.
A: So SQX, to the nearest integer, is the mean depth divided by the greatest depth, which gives 12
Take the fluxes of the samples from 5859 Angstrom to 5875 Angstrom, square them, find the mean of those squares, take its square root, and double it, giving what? 15.3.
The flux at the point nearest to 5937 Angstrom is 7.928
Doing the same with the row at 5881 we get 7.035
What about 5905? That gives 7.729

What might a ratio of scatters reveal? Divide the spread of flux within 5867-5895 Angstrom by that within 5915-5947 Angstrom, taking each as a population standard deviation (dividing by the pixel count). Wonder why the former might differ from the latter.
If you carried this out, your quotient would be 2.6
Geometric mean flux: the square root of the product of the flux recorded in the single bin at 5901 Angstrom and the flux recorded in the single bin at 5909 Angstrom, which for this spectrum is 7.93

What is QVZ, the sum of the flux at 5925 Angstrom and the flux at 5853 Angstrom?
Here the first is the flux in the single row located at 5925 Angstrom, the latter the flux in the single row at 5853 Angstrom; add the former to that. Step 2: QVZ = 15.1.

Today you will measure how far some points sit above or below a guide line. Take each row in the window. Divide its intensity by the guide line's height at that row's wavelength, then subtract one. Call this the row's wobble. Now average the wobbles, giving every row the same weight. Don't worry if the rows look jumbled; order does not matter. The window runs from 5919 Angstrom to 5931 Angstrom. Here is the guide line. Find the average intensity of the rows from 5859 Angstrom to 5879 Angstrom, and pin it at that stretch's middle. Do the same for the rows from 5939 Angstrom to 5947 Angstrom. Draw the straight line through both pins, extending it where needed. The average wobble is 0.016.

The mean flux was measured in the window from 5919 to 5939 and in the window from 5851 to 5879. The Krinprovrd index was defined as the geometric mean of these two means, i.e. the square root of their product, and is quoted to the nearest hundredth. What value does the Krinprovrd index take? 7.78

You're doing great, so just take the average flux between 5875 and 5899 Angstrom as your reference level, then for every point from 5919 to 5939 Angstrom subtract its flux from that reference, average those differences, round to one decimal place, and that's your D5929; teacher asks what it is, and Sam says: -1.0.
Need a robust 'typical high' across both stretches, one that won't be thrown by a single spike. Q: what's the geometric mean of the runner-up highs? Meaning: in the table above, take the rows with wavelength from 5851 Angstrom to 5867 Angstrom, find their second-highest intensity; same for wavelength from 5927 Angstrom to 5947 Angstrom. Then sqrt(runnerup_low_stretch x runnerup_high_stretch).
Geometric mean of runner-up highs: 7.77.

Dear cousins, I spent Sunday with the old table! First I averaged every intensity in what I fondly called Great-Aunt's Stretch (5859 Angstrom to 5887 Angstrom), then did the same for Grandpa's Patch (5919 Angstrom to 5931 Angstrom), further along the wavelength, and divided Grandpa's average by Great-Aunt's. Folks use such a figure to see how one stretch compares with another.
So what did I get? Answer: 1.05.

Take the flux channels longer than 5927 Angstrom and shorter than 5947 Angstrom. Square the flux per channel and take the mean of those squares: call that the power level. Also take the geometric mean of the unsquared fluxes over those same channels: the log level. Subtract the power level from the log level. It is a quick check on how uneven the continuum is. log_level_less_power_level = -53.6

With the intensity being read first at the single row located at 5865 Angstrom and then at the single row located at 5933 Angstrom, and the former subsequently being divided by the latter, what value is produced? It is 0.90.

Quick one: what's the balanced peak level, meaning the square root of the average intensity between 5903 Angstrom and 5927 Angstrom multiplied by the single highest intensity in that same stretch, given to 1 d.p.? 8.2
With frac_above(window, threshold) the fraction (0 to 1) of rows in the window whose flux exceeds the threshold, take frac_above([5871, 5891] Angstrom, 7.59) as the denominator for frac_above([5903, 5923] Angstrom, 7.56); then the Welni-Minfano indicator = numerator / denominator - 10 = -7.5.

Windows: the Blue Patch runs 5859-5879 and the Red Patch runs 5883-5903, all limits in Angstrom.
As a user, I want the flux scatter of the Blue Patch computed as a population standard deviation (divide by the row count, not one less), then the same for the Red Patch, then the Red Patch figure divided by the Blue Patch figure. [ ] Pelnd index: 2.1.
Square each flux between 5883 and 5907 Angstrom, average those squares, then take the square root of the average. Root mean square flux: 7.1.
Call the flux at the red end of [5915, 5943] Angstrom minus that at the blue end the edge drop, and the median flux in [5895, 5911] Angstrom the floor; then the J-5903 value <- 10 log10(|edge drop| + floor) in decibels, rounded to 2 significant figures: 8.9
